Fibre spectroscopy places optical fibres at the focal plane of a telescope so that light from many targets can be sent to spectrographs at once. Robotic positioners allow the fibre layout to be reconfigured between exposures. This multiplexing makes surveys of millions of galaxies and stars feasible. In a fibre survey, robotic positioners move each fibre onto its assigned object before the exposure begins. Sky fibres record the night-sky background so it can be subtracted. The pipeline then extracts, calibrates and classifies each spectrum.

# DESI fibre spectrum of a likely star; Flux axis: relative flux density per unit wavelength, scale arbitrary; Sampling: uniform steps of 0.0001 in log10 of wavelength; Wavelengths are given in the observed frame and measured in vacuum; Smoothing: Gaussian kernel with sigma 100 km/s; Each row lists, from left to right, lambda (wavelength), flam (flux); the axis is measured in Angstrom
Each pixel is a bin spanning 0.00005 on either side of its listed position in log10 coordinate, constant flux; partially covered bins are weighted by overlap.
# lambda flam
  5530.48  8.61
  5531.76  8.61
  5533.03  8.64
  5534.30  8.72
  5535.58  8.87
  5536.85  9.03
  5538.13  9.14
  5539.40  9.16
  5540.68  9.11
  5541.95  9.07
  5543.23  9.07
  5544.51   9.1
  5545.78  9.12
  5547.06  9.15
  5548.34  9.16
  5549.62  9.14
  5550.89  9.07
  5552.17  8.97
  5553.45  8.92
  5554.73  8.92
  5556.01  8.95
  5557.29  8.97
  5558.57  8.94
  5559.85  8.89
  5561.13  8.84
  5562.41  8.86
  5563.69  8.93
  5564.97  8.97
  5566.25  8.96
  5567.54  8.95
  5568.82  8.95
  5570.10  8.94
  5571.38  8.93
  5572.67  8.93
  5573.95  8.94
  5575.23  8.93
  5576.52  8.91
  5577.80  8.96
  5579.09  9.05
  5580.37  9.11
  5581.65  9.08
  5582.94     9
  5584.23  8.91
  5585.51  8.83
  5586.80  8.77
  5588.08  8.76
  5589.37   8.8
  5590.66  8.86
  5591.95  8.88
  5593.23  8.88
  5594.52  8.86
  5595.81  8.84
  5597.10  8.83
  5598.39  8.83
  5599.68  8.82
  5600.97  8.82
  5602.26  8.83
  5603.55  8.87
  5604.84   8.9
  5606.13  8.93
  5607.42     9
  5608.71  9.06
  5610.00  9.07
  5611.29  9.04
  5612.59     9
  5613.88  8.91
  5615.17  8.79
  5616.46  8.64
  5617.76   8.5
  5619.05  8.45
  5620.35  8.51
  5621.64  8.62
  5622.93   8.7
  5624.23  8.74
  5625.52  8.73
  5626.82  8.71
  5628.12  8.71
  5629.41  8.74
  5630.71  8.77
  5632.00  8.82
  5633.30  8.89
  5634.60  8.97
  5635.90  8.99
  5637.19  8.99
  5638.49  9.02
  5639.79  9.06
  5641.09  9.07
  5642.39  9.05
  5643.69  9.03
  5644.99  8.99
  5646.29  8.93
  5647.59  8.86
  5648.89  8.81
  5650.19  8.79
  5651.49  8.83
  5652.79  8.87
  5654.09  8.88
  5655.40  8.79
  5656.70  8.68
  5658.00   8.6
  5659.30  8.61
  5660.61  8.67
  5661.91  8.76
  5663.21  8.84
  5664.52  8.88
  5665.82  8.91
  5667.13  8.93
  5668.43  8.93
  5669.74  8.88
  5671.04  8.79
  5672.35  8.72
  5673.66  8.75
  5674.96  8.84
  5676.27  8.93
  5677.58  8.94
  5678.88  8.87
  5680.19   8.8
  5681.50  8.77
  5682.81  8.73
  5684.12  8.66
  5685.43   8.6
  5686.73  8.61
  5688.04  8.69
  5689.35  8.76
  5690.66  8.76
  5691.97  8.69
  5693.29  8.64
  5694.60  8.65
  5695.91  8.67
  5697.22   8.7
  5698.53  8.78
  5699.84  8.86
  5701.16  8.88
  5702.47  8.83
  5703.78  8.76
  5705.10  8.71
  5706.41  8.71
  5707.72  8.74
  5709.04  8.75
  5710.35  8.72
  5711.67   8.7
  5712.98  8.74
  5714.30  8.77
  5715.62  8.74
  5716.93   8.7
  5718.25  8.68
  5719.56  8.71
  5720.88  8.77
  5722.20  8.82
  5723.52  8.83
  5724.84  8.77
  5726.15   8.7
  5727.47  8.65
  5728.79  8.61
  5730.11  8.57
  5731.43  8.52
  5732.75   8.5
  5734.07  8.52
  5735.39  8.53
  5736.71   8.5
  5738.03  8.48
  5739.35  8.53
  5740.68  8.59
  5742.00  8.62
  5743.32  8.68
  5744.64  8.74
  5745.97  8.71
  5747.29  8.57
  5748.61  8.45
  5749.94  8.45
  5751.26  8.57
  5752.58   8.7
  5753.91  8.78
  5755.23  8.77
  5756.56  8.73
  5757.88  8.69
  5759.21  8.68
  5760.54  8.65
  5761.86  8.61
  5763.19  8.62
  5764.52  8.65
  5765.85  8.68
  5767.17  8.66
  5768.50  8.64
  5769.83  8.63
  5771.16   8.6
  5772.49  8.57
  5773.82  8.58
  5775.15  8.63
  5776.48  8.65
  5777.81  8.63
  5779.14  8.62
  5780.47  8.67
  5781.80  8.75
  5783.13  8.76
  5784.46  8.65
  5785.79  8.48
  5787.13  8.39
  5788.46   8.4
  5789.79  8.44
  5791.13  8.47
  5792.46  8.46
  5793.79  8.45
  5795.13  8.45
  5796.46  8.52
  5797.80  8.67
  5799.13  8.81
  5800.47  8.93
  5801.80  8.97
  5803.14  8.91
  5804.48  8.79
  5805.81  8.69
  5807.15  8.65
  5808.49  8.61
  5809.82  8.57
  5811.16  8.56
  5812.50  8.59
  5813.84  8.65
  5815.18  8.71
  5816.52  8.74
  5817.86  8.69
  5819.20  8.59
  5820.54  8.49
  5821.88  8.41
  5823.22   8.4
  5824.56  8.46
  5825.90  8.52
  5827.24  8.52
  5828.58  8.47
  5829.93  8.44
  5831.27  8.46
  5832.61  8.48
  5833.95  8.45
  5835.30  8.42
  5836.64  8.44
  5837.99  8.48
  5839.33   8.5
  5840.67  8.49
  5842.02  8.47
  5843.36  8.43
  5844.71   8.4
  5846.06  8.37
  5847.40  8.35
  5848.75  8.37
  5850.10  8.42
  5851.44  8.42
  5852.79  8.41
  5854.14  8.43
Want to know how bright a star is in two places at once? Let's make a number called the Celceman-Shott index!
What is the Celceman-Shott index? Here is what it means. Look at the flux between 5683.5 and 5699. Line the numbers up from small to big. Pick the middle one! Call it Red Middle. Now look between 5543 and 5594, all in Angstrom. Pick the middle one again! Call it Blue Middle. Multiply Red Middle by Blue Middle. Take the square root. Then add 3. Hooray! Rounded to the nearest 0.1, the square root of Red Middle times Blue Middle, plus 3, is 11.8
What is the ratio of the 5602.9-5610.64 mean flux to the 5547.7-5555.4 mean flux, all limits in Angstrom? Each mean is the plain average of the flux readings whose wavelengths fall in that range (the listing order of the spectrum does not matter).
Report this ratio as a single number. 0.994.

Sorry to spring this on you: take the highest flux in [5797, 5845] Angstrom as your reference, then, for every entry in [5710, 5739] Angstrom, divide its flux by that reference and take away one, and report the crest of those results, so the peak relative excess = -0.016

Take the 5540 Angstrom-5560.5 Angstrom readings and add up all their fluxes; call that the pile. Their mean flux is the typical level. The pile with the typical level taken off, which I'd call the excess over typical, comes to 136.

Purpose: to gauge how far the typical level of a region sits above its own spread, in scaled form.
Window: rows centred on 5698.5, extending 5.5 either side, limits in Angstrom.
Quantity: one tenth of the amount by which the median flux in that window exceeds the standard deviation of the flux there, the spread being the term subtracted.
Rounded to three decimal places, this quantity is 0.867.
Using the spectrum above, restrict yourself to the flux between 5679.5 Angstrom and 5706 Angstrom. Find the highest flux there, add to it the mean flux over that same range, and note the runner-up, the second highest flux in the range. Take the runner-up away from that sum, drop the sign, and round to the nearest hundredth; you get 8.75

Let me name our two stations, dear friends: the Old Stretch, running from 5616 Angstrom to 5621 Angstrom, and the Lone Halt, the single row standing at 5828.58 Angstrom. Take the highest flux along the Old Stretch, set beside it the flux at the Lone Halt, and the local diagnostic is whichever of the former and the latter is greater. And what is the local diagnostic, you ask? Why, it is 8.64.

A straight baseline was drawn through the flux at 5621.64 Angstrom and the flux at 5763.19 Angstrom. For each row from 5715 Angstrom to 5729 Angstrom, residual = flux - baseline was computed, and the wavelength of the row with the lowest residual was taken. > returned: 5728.79 Angstrom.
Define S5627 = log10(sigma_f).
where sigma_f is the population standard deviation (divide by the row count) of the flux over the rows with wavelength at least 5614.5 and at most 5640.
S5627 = -0.76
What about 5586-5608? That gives -1.25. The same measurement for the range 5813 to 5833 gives -0.96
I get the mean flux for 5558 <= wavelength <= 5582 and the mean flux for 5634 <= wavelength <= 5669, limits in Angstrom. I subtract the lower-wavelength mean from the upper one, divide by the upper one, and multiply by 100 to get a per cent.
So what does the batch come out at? -0.8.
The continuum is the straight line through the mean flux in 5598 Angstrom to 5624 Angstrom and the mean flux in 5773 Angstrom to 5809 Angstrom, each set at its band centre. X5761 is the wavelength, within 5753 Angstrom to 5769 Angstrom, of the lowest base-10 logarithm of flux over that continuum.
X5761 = 5761.86 Angstrom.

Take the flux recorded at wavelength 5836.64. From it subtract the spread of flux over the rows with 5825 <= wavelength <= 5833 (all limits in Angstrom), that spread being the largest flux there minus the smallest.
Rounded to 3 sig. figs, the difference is 8.36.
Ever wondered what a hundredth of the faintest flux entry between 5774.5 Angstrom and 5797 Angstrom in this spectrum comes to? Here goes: 0.0839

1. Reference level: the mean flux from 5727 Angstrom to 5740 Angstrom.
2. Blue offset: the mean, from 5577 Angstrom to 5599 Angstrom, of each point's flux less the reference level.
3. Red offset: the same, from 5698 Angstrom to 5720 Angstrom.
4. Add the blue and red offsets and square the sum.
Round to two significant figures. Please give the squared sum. 0.32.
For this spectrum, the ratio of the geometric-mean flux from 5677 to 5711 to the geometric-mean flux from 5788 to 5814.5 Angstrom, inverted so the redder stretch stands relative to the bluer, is 0.987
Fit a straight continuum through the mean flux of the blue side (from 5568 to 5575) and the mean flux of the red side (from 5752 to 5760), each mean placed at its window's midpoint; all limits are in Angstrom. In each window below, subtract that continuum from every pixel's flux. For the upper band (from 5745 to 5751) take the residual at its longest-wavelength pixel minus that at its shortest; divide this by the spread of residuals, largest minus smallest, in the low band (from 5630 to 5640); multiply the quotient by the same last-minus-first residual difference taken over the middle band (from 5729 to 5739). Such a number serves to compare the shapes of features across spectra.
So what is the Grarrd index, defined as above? 0.07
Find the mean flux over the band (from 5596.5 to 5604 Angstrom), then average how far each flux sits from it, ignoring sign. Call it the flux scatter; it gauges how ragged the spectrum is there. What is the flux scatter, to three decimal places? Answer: 0.012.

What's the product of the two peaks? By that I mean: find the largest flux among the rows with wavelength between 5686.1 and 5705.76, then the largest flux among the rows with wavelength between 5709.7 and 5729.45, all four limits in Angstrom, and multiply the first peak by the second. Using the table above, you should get 78.4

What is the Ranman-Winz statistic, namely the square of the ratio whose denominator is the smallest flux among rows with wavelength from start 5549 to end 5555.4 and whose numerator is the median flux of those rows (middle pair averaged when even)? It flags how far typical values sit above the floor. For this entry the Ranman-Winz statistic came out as 1.01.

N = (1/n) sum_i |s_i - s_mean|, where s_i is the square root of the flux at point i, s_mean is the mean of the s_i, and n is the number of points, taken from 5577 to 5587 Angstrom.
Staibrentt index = 0.016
